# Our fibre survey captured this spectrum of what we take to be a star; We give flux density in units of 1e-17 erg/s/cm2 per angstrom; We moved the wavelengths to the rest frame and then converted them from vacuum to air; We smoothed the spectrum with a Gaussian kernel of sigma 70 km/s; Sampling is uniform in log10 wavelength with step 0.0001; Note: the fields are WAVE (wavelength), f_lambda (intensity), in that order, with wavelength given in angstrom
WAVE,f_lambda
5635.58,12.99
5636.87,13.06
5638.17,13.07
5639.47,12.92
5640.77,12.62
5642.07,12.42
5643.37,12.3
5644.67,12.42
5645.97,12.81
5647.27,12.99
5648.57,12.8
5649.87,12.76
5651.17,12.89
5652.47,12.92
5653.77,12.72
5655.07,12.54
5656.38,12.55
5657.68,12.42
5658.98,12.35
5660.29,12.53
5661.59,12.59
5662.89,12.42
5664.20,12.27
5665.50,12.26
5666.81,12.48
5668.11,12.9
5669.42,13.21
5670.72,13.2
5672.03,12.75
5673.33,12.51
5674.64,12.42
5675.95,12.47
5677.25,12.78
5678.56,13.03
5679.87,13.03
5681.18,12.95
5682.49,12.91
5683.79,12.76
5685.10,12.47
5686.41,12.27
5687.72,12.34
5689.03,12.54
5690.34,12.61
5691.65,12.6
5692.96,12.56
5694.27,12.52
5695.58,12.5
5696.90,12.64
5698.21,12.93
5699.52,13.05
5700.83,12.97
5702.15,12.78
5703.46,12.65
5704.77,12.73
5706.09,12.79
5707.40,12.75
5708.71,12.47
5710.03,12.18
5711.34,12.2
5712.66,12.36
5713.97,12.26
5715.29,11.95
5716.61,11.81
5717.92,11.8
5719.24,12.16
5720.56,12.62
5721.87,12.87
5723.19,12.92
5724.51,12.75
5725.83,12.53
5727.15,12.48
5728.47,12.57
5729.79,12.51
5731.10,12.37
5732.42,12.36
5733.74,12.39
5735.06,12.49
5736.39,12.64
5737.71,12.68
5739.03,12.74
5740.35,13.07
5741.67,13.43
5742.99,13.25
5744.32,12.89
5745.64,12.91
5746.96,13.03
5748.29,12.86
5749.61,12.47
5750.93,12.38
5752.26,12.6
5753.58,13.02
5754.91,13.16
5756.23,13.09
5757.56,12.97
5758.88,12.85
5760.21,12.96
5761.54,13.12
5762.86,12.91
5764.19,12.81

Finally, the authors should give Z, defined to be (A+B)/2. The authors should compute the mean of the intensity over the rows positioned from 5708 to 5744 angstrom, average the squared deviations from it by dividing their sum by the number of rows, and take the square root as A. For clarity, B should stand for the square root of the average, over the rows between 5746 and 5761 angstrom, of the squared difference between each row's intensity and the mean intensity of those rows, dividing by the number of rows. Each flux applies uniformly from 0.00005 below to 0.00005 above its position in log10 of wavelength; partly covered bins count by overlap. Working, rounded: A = 0.383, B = 0.25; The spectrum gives 0.31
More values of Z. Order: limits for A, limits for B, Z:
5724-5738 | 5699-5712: 0.20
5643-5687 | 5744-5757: 0.26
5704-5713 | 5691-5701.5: 0.23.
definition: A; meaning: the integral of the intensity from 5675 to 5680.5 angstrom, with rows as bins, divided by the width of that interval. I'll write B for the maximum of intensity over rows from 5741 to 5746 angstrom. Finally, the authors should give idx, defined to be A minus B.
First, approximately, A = 12.8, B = 13.43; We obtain -0.63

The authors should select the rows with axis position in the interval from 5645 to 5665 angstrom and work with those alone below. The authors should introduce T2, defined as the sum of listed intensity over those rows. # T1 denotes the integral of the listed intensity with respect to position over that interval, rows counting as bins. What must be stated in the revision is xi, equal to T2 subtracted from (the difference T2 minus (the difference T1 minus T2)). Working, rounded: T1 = 253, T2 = 190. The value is -63.1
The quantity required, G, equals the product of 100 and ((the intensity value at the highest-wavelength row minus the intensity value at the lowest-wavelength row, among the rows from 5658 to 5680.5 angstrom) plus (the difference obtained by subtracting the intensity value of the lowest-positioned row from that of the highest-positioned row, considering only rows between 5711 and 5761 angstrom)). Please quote 144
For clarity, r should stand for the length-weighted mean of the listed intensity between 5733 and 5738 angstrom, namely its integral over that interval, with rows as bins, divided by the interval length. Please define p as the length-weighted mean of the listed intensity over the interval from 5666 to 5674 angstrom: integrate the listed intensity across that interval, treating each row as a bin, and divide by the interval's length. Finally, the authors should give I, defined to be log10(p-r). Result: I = -0.51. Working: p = 12.8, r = 12.52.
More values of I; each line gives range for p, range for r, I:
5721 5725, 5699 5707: -1.58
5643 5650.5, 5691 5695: -0.90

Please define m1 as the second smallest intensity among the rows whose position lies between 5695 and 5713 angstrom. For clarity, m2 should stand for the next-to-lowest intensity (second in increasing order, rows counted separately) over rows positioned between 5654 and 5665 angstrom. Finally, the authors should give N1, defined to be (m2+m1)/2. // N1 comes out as 12.3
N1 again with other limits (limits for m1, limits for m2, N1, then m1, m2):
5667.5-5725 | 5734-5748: 12.2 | 11.81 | 12.64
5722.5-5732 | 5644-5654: 12.6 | 12.48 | 12.72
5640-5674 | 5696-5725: 12.0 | 12.27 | 11.81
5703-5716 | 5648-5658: 12.4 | 12.18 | 12.54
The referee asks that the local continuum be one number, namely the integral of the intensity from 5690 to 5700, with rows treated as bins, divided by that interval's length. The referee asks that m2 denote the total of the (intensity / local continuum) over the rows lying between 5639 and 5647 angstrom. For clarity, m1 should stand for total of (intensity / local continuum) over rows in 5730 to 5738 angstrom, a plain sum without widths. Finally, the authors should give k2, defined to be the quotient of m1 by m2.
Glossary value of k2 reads 0.99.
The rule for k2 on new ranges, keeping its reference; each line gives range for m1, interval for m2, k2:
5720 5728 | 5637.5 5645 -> 1.01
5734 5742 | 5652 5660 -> 1.02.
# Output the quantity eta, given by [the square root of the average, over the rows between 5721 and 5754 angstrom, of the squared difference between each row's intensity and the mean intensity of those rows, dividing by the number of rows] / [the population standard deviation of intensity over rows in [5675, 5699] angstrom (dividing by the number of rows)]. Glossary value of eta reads 1.26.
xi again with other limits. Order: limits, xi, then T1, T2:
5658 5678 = -63.1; 252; 189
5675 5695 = -63.3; 253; 190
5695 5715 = -62.8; 252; 189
